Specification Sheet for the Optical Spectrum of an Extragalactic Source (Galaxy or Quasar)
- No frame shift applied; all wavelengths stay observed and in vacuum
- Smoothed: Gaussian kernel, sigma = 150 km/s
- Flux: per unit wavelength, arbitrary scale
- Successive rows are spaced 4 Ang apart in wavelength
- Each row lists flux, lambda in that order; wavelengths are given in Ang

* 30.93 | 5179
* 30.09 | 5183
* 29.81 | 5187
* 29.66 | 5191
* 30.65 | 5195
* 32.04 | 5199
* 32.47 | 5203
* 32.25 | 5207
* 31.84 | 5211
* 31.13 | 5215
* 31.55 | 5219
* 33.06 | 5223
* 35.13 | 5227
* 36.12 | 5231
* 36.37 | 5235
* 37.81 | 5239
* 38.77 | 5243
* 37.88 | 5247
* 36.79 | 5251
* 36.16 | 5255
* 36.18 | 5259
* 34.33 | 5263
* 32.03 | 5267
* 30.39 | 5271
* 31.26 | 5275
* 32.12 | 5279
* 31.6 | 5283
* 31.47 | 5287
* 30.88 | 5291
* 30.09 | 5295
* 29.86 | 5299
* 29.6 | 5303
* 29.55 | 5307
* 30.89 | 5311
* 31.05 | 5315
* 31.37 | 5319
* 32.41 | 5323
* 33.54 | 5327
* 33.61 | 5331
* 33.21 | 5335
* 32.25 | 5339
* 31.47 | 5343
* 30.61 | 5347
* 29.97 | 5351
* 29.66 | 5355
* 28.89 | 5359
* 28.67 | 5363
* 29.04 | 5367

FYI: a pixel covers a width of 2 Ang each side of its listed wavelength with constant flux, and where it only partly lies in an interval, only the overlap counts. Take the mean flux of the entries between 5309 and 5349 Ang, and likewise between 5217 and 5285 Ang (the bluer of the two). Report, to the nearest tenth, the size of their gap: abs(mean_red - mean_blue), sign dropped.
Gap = 2.5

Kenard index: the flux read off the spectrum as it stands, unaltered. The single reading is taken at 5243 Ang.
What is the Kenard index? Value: 38.77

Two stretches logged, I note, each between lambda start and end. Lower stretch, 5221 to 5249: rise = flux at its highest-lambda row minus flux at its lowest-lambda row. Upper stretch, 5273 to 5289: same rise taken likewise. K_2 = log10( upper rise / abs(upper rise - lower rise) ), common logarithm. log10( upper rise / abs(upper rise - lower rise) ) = -1.3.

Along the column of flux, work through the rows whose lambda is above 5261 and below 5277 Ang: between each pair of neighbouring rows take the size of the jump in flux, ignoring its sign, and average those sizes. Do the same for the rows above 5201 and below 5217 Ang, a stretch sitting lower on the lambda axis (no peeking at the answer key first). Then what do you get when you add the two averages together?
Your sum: 2.05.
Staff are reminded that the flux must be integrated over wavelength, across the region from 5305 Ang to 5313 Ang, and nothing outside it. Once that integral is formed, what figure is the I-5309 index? 242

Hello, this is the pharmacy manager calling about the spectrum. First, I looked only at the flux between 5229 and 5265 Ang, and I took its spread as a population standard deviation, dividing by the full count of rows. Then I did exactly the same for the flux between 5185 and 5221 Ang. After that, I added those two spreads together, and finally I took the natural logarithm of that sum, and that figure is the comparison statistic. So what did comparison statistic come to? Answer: 0.79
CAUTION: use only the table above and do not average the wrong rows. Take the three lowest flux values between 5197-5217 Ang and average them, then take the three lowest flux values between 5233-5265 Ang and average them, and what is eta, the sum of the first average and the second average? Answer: 67.2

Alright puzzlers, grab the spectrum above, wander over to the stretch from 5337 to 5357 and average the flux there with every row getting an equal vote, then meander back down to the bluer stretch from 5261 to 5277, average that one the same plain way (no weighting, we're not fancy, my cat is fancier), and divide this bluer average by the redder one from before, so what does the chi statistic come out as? 1.04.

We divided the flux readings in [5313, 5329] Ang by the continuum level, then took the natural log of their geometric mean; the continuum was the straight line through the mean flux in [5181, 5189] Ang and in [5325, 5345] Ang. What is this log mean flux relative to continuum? -0.01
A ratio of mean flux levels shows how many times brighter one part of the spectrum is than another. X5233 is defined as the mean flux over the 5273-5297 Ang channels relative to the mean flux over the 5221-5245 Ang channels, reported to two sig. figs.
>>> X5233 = 0.86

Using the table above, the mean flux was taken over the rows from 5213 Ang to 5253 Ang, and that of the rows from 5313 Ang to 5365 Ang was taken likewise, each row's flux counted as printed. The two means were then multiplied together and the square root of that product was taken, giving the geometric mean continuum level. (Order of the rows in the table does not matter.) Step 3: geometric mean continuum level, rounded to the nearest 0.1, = 33.3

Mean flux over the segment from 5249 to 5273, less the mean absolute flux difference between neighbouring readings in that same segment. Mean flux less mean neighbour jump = 33.0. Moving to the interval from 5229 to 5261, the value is 36.3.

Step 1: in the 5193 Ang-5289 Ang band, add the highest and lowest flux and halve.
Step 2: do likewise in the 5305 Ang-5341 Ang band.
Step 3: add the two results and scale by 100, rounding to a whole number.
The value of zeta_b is 6616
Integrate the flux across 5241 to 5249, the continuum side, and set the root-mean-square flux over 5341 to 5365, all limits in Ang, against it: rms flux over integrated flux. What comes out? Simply 0.10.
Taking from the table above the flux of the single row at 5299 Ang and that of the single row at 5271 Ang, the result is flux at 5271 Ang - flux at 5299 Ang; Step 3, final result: 0.5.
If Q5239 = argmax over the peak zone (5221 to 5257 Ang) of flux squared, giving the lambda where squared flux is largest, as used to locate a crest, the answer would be 5243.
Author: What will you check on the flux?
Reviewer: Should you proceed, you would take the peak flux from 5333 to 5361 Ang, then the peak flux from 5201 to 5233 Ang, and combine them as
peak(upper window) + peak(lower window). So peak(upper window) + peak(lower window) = 69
